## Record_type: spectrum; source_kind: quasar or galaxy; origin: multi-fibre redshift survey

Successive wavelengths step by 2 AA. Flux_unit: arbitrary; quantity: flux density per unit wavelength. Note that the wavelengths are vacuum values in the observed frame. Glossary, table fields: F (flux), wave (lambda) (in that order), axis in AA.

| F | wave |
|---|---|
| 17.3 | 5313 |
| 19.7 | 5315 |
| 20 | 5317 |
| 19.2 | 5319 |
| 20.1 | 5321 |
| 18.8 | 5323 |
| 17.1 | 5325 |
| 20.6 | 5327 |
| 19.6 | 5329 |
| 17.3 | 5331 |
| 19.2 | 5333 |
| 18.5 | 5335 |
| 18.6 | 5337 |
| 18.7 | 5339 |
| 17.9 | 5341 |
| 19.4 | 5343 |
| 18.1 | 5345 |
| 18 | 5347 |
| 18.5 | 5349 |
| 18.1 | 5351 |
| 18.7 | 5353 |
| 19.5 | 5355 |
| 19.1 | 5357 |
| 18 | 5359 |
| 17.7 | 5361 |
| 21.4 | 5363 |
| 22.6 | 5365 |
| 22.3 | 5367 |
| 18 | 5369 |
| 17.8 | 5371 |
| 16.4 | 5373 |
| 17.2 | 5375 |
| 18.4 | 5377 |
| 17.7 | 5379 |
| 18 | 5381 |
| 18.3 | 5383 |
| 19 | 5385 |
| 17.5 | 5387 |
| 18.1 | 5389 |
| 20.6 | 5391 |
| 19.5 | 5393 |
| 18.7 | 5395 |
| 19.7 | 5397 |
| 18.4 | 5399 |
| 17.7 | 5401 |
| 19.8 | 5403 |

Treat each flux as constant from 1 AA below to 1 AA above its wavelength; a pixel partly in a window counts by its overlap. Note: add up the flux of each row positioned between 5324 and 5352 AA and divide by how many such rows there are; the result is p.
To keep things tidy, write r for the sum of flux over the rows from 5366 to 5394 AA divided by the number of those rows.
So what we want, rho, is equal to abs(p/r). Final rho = 1.003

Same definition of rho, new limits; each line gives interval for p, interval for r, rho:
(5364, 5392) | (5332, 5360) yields 1.006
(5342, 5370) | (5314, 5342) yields 1.015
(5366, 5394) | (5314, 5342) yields 0.975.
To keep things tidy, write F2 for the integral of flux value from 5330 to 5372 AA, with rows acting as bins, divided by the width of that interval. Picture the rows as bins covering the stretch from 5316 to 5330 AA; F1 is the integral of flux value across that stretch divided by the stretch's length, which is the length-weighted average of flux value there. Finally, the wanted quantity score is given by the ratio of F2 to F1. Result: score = 0.978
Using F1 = 19.3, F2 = 18.9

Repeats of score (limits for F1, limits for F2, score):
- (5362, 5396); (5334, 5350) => 0.976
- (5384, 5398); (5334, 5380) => 0.985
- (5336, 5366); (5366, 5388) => 0.962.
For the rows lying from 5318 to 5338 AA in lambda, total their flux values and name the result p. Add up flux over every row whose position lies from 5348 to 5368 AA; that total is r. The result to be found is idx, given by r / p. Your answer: 1.04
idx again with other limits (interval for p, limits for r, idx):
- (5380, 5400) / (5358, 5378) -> 1.01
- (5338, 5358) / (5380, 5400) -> 1.01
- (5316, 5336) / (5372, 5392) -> 0.95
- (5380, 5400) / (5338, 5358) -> 0.99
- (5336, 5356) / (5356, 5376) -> 1.03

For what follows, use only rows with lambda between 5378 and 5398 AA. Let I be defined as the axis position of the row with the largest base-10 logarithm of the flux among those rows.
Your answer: 5391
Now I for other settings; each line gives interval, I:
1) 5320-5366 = 5365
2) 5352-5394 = 5365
